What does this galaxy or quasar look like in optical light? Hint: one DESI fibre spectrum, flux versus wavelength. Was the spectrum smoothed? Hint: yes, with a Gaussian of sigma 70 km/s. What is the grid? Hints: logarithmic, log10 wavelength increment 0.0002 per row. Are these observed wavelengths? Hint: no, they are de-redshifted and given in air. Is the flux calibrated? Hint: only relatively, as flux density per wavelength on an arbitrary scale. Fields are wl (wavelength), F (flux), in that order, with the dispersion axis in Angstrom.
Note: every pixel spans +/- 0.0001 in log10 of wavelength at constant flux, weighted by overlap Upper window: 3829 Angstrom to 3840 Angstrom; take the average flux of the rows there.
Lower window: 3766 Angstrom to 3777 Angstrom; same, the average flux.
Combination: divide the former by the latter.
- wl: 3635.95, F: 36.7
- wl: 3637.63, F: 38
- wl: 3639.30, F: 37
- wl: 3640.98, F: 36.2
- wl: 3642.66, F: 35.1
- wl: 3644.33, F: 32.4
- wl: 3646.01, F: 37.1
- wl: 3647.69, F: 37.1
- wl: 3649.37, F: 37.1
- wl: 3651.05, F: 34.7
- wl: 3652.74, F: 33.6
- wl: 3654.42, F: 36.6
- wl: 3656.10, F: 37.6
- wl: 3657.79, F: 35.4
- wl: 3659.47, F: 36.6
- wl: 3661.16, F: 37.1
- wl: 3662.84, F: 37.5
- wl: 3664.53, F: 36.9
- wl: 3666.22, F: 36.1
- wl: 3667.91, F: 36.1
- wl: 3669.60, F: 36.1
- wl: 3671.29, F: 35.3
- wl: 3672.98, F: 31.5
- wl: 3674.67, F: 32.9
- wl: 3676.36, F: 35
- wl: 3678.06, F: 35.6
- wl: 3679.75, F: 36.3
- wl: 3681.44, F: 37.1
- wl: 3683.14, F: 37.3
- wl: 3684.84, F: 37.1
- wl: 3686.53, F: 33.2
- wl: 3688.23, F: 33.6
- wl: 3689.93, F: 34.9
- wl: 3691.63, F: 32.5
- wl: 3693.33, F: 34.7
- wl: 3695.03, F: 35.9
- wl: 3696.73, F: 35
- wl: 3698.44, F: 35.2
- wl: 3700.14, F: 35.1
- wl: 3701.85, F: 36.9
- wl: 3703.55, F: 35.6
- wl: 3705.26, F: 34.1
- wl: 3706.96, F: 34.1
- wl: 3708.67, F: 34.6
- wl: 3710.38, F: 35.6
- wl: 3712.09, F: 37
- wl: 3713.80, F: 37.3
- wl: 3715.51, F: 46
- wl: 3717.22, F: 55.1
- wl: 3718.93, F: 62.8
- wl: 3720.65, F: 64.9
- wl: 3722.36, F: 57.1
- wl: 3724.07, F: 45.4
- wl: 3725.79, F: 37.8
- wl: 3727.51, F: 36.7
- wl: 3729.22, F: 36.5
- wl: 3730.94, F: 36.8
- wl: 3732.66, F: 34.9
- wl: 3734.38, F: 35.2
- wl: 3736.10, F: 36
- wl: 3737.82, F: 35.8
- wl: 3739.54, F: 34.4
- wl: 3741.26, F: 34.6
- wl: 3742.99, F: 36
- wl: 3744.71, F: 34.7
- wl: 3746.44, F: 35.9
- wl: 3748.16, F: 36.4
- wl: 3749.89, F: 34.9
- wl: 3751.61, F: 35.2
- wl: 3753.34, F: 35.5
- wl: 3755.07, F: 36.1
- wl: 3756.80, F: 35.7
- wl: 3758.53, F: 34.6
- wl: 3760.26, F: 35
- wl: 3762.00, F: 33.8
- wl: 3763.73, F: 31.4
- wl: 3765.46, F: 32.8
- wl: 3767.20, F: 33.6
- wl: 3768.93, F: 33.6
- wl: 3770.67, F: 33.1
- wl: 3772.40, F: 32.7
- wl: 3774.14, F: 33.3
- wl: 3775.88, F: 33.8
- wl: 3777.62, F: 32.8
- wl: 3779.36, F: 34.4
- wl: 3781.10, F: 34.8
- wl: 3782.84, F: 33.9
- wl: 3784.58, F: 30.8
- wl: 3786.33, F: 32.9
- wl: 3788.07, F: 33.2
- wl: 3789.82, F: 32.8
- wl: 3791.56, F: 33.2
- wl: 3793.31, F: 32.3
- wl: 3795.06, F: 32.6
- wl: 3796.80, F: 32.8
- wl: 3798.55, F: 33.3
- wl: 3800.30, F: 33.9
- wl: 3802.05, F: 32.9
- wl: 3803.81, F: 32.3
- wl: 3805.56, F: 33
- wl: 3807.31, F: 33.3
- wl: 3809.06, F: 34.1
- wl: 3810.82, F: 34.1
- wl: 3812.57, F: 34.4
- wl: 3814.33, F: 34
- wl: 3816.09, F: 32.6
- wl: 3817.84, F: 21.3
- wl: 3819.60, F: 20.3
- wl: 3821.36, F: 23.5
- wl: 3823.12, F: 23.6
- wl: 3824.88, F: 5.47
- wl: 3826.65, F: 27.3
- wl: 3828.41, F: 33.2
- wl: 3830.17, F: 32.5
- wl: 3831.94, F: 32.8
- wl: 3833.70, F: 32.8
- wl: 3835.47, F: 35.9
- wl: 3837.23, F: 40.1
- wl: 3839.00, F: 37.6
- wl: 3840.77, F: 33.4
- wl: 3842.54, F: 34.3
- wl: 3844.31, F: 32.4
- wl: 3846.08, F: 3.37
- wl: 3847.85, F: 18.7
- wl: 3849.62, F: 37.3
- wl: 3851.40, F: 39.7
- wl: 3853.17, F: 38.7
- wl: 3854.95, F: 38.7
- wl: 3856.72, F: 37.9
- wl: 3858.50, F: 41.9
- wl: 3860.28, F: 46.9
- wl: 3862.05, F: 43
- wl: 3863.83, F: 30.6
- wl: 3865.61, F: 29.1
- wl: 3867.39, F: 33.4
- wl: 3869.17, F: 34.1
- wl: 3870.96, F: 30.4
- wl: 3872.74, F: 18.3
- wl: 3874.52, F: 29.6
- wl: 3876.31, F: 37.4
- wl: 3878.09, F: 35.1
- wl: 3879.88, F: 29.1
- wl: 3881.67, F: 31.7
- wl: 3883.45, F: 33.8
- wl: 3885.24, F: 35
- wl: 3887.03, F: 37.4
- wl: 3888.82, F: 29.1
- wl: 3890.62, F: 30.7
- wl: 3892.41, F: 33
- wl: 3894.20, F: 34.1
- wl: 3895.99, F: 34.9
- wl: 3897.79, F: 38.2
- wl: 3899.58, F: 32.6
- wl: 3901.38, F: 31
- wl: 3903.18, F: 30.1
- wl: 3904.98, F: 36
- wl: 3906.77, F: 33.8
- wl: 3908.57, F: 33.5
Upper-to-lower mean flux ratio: 1.06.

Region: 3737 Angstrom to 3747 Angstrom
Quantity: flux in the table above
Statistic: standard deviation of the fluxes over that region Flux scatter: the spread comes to 0.7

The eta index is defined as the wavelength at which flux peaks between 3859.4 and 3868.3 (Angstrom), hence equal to 3860.28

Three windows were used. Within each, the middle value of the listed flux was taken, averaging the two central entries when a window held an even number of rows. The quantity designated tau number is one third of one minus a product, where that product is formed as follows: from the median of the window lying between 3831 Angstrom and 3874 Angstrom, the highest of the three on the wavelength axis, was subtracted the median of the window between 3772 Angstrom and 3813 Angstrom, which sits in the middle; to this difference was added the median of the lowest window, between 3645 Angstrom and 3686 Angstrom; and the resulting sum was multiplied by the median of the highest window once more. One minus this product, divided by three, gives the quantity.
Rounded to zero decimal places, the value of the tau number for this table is -427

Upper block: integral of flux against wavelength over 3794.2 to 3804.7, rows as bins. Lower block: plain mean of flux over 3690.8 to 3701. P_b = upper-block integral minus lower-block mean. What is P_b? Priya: 311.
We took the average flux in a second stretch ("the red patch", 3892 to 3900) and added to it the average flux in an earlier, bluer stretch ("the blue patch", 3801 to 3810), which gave 68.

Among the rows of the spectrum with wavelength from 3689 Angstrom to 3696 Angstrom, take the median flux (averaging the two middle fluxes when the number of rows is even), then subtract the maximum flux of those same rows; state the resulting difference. -1.10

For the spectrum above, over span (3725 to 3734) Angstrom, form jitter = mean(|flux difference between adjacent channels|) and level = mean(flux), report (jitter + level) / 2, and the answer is 18.7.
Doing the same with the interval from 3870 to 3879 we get 19.3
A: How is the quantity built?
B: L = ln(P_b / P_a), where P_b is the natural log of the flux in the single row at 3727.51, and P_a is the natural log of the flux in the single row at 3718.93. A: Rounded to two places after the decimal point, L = -0.14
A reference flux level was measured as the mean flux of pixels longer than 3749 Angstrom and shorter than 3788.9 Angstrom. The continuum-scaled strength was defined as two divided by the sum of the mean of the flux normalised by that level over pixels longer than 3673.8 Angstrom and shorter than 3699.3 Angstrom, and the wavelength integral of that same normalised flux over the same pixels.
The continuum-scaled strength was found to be 0.0728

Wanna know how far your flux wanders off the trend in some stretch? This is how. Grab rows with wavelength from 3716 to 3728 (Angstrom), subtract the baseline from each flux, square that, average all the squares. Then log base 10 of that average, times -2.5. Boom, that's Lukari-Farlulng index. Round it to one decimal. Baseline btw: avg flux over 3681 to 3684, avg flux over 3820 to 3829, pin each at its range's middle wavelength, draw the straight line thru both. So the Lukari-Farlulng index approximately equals -6.6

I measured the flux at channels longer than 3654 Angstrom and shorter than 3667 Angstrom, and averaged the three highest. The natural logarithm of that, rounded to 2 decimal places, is 3.62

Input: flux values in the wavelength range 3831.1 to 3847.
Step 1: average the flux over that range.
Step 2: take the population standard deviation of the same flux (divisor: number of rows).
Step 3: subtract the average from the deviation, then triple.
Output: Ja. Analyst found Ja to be -64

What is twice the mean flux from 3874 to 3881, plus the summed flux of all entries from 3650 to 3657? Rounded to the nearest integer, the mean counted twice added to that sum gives 208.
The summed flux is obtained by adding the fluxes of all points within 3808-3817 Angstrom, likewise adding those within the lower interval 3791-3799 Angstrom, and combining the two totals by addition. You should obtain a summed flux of 333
